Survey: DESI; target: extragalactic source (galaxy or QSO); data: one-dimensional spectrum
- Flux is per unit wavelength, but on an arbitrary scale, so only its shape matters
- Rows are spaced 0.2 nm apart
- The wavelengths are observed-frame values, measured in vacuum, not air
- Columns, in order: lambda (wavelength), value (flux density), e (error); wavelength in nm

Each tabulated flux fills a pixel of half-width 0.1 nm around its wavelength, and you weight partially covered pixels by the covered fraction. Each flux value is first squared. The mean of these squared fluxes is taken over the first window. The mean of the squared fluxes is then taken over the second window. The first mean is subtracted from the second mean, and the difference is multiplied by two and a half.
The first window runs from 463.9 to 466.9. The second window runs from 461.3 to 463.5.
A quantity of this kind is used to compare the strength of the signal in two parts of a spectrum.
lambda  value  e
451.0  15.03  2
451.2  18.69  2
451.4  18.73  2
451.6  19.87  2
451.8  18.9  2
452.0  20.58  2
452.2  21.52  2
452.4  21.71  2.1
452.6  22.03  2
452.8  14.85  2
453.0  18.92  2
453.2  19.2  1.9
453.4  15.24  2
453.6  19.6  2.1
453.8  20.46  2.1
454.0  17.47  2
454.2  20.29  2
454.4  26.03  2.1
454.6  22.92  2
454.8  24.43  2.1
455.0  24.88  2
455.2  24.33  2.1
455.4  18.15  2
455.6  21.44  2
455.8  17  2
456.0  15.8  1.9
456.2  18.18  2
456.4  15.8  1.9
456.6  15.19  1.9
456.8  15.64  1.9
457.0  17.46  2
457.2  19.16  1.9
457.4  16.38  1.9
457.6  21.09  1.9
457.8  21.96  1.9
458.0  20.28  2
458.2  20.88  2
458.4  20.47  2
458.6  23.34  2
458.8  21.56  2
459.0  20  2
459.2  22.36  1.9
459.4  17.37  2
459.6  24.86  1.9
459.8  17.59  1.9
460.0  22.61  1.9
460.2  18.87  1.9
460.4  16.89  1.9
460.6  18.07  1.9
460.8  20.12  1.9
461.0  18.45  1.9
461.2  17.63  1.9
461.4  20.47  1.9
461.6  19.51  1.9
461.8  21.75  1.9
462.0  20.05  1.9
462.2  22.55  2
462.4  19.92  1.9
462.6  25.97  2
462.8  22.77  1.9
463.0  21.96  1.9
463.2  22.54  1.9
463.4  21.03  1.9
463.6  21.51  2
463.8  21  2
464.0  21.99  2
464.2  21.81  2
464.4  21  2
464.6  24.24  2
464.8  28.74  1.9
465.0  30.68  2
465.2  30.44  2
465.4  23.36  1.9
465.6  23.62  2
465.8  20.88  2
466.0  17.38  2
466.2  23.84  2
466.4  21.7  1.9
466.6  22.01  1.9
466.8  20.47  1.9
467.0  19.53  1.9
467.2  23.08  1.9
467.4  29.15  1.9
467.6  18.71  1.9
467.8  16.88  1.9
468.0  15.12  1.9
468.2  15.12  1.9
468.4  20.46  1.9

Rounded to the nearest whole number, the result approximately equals -228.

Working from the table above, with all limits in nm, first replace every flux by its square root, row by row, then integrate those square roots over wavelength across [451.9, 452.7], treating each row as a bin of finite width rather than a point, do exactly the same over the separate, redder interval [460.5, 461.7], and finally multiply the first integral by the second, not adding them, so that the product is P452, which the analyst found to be 19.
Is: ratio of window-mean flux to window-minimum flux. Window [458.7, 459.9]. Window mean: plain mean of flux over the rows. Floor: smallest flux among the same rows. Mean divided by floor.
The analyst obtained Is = 1.19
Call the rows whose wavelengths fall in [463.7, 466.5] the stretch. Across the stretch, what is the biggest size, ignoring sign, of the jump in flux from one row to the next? 7.1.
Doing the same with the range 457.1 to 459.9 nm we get 7.5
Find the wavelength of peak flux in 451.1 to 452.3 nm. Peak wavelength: 452.2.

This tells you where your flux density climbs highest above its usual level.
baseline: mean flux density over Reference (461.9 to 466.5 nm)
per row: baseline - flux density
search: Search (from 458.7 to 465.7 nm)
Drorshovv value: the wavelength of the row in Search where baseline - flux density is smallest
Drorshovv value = 465.0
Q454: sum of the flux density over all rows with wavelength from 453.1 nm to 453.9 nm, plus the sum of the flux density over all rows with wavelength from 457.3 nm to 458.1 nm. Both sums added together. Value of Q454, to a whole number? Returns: 154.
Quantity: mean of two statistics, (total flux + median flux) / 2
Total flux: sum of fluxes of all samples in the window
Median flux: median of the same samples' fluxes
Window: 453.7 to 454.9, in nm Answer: 76.6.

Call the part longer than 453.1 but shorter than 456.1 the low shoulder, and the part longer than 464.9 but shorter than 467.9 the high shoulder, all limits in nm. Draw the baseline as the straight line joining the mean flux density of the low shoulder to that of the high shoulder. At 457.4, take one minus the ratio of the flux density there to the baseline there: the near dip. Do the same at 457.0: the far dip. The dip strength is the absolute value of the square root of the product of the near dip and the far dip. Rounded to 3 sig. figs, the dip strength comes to 0.192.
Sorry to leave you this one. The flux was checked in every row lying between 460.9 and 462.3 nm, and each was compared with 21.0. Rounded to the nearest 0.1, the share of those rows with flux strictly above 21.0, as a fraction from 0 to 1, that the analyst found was 0.3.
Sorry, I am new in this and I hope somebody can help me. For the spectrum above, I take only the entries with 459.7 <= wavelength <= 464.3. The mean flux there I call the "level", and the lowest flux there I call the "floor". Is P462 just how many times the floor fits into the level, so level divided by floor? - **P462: 1.22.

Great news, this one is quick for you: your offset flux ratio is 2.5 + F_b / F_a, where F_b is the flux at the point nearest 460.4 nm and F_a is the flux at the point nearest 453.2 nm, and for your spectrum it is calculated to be 3.38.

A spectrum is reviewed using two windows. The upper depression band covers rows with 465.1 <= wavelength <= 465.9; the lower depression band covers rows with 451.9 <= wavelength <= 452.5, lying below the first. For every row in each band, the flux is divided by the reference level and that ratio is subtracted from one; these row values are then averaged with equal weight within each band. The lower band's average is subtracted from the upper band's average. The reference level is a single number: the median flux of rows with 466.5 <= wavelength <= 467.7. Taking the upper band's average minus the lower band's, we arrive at -0.16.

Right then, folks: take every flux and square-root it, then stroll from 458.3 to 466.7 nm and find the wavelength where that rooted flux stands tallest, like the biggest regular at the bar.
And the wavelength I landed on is 465.0 nm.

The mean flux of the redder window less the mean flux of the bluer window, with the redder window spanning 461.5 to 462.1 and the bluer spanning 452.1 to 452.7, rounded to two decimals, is -1.32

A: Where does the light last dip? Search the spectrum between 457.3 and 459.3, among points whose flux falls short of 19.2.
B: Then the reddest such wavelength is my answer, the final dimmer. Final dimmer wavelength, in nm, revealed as 457.4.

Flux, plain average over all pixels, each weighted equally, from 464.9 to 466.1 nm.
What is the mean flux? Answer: 24.4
